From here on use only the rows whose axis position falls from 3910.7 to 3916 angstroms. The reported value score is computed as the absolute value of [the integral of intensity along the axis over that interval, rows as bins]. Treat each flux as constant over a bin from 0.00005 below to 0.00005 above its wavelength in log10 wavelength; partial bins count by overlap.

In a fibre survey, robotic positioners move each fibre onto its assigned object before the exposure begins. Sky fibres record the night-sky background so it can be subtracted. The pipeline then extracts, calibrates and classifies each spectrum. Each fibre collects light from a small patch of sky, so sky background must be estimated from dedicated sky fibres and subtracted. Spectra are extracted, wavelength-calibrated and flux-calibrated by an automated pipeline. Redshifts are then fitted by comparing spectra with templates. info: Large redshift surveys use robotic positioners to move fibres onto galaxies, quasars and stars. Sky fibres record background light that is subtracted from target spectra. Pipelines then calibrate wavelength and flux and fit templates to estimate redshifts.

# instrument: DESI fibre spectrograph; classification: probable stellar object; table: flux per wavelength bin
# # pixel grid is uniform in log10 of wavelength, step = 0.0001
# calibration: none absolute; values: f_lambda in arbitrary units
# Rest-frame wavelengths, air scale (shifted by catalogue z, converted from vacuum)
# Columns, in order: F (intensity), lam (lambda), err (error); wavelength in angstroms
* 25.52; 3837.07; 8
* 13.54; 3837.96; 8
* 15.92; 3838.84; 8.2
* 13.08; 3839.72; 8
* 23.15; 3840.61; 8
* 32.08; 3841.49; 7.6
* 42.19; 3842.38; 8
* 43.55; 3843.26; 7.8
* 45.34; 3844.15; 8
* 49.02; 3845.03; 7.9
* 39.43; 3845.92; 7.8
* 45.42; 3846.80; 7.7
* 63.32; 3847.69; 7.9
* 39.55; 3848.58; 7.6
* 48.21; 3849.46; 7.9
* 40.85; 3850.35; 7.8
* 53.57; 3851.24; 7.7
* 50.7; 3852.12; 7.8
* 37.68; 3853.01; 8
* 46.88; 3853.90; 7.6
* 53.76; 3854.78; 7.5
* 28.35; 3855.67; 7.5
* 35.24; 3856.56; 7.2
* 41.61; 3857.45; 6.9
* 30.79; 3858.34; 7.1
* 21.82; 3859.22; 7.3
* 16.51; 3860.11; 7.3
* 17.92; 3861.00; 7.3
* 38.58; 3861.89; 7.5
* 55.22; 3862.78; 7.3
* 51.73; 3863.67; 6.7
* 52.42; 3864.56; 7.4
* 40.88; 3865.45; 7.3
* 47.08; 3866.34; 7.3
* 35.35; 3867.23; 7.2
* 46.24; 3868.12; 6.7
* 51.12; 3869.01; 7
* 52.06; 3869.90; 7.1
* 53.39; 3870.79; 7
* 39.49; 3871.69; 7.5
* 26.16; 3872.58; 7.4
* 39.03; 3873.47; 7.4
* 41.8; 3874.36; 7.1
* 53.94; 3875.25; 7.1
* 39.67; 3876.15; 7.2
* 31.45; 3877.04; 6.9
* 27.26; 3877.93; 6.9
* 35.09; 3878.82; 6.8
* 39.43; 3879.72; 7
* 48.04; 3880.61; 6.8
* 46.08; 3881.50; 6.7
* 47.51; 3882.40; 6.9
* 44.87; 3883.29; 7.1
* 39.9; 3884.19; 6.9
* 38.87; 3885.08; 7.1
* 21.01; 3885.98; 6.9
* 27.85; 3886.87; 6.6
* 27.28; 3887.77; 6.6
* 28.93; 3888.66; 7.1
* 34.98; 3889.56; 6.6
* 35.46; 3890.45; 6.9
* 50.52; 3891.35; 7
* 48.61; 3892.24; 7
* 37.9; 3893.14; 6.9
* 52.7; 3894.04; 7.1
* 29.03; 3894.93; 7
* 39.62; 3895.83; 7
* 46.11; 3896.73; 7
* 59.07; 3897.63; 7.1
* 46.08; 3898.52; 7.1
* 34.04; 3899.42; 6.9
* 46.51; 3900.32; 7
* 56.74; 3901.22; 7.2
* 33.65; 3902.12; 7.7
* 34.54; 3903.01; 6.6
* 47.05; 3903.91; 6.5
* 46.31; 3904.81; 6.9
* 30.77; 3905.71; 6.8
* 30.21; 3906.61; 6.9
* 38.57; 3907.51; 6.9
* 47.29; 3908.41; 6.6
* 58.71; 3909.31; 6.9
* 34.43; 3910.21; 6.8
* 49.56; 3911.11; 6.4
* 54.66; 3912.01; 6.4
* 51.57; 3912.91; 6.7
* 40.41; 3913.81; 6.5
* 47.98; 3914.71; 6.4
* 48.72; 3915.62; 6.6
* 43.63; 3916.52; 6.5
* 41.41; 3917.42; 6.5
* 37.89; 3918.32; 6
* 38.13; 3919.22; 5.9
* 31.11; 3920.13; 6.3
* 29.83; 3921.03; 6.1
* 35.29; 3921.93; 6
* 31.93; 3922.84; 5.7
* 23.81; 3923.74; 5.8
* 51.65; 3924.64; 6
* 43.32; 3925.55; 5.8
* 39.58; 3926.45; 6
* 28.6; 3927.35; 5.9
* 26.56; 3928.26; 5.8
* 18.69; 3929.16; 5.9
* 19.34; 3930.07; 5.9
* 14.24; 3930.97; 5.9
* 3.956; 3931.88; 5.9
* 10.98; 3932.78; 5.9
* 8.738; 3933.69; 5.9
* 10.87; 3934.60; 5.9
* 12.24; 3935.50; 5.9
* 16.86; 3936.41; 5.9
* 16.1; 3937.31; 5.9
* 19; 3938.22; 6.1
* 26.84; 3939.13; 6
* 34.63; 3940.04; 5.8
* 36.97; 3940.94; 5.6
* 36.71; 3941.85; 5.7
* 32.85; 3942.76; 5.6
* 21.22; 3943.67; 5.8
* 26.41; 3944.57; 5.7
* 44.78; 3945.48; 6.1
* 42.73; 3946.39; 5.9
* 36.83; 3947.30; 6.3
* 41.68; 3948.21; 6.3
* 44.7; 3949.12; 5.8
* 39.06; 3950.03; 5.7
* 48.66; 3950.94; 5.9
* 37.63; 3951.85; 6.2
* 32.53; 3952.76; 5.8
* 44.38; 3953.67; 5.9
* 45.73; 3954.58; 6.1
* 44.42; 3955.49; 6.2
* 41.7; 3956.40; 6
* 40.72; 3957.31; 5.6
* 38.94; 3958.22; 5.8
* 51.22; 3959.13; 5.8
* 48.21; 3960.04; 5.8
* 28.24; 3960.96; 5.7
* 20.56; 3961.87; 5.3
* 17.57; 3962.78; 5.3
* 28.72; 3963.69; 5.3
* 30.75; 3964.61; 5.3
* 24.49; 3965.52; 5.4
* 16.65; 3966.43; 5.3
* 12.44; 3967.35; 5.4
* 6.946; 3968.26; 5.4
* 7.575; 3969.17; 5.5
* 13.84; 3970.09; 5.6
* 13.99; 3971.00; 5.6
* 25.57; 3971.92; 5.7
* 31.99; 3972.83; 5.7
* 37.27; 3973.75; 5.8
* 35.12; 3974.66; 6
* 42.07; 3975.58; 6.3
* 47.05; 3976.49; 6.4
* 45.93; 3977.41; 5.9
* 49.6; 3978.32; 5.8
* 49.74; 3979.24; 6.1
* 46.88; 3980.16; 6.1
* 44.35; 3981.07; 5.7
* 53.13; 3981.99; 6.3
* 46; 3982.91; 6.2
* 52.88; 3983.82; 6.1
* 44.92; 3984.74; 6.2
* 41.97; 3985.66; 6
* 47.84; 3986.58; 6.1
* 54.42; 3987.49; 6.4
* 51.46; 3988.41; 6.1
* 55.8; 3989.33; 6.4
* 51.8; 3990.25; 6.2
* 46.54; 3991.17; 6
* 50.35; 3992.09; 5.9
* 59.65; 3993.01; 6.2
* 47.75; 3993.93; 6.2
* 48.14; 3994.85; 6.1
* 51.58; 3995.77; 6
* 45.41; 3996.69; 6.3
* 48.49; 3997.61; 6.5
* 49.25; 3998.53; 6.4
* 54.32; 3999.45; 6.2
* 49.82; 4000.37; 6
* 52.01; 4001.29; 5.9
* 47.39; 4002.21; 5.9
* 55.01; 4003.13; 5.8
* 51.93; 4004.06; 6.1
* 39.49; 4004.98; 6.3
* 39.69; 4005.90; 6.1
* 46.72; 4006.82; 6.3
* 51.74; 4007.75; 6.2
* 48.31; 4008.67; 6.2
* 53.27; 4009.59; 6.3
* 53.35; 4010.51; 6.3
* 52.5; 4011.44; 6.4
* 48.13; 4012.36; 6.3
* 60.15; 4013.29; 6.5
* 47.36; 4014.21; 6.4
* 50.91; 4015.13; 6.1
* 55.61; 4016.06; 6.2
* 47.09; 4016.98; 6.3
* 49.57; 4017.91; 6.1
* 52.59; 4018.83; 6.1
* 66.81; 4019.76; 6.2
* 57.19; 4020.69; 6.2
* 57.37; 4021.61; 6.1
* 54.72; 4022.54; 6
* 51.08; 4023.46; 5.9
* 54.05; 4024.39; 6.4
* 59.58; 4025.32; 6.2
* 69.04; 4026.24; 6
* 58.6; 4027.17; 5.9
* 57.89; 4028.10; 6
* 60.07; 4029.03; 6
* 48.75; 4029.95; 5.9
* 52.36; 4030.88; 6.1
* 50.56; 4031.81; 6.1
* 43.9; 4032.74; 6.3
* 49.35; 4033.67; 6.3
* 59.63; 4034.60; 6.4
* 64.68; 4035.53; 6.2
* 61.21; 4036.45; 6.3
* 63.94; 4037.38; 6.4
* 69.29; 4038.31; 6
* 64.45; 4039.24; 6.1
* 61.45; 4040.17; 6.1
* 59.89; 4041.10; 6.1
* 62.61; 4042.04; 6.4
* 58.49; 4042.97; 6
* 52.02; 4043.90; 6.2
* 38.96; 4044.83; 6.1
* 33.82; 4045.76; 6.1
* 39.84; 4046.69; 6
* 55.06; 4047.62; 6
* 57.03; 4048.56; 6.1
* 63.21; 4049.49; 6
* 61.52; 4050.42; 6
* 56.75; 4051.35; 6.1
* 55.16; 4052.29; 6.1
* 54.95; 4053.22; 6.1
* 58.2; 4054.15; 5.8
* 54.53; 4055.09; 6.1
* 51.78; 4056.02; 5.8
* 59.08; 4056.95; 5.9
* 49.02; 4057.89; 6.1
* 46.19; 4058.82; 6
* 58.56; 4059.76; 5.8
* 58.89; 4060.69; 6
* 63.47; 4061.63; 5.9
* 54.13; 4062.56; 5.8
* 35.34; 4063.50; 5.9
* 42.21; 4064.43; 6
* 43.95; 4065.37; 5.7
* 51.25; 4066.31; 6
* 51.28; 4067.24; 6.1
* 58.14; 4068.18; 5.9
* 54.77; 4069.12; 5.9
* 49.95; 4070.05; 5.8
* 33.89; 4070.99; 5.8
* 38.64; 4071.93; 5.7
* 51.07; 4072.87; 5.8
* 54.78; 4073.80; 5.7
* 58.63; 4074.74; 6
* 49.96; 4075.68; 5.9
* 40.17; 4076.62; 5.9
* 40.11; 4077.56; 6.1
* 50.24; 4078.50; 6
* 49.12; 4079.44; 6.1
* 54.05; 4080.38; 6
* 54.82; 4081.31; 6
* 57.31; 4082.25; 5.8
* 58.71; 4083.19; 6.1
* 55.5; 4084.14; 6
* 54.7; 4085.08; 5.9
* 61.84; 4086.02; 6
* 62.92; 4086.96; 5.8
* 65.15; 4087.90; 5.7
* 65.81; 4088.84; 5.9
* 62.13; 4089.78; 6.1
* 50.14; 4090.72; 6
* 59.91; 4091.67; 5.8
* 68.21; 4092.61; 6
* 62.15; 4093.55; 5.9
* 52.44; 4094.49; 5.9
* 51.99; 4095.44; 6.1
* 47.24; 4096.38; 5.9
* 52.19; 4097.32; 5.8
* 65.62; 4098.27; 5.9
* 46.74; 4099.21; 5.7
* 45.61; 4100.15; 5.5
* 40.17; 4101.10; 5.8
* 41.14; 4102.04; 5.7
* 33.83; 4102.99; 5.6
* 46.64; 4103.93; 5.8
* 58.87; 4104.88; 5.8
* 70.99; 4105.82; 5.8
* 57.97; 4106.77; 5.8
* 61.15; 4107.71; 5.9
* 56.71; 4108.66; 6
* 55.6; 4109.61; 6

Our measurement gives 258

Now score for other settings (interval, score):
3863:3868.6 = 258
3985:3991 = 301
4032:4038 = 343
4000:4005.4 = 266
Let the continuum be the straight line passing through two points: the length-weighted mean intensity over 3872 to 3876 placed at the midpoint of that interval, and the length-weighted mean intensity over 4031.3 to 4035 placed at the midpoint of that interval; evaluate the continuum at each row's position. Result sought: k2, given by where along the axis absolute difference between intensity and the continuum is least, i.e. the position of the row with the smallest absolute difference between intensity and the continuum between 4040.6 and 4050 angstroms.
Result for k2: 4043.90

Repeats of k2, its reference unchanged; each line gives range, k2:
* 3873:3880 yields 3876.15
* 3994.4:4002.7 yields 3994.85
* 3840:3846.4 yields 3845.92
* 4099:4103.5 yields 4099.21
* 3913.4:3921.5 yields 3916.52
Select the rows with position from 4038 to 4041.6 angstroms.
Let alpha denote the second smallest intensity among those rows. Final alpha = 61.45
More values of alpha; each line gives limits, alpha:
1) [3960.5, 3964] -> 20.56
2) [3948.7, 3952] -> 39.06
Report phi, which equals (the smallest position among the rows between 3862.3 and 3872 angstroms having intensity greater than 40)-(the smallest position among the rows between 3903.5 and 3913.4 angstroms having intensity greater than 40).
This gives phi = -41.1 angstroms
